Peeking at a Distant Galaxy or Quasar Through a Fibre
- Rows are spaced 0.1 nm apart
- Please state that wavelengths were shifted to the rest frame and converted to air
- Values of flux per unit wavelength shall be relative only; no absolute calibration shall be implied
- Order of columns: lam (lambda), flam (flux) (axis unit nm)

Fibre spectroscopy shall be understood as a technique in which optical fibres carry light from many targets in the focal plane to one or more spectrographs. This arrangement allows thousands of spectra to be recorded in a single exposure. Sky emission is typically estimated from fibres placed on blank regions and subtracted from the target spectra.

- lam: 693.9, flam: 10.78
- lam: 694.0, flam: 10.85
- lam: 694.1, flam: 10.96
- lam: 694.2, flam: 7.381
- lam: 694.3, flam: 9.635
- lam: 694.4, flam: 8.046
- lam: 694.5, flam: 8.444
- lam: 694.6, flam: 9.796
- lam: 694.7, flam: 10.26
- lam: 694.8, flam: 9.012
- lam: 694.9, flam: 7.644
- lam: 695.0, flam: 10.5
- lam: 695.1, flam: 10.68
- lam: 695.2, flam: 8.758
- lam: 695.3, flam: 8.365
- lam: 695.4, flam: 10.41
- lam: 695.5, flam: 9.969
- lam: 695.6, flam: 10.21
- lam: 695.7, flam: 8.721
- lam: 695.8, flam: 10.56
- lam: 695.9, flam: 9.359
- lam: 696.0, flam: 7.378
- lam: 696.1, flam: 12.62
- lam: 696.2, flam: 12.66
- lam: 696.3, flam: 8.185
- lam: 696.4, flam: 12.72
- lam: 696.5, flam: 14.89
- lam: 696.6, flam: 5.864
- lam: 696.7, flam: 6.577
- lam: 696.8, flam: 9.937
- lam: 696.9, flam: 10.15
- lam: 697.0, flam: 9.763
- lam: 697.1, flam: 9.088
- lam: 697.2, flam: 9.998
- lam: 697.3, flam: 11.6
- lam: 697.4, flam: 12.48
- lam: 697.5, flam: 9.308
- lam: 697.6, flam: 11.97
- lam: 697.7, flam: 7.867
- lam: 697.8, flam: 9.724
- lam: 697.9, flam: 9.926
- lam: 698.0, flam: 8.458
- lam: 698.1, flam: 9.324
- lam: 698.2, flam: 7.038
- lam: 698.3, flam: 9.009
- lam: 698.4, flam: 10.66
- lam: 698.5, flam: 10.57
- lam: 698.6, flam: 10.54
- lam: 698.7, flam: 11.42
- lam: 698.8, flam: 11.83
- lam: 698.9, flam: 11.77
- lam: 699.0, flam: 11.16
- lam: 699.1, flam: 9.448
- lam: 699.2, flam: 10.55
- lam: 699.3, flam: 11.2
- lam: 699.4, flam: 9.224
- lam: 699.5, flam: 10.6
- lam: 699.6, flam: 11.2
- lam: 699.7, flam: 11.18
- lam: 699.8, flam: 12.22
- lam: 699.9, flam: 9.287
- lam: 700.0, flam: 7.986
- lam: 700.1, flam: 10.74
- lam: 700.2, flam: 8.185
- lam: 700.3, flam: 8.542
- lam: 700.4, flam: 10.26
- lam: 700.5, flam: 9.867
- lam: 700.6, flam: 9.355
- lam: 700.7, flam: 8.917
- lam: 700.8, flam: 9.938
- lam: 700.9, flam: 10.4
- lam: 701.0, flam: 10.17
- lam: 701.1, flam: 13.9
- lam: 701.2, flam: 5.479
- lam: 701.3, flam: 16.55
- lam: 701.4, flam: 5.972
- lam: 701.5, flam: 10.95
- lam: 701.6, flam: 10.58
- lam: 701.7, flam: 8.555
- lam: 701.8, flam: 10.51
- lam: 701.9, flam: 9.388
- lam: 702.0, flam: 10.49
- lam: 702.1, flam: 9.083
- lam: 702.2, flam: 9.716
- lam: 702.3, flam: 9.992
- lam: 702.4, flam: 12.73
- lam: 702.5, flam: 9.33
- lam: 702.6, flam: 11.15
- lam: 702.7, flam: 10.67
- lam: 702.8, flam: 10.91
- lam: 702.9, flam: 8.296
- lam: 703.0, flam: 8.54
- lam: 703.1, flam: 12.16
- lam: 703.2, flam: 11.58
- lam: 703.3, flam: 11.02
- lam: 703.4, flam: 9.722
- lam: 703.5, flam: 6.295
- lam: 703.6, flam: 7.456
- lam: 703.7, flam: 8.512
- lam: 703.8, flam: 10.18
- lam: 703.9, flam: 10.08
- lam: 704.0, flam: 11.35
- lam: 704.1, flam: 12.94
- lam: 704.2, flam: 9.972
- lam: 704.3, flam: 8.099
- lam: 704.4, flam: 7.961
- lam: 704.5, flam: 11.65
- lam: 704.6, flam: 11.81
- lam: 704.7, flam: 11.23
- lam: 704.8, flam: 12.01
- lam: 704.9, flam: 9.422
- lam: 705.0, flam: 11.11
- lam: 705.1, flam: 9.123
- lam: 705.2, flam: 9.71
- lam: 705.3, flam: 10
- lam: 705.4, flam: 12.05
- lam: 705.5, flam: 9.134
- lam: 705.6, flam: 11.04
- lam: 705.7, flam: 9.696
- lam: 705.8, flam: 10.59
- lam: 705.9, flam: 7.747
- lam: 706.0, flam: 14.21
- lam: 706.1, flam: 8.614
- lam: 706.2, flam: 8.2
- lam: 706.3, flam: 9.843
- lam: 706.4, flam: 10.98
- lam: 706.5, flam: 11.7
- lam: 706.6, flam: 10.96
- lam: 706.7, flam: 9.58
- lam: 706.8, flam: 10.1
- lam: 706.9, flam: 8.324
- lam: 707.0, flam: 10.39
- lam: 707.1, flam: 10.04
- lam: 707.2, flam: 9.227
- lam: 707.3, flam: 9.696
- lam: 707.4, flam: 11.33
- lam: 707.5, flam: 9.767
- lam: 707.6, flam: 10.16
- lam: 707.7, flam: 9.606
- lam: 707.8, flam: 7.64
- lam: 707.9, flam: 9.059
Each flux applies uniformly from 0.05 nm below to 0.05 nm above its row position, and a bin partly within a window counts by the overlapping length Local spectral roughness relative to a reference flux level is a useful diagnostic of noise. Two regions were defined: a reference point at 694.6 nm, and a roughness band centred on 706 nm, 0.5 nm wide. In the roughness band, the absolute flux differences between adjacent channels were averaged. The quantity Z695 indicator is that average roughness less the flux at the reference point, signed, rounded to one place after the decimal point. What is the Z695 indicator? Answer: -6.0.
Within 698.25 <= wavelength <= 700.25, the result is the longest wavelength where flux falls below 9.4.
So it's 700.2 nm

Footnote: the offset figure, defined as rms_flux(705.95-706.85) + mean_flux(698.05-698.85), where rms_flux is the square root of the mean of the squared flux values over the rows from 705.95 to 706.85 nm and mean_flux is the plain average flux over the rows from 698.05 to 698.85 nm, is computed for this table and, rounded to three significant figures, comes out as 20.7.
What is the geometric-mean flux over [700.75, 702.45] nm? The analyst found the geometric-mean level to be 9.9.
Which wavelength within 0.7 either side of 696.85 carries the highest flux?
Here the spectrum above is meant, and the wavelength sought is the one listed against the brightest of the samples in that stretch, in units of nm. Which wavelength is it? 696.5 nm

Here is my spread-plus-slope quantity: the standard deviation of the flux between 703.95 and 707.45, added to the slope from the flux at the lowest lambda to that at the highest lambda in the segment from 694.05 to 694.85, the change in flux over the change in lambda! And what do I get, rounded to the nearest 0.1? -1.3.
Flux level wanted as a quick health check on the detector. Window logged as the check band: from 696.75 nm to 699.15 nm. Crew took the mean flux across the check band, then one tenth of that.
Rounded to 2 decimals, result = 1.01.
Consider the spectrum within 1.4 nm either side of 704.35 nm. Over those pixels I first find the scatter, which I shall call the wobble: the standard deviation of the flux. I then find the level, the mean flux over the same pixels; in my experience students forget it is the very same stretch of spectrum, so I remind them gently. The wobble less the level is -8.5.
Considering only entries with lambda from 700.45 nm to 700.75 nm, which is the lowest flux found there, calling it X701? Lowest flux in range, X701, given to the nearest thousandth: 8.917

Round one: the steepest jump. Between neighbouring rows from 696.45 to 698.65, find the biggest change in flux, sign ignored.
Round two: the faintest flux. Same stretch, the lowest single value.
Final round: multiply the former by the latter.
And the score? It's 53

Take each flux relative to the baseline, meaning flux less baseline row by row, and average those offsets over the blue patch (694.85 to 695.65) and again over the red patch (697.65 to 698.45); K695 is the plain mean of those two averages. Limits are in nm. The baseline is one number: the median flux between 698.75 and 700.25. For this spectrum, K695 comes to -1.46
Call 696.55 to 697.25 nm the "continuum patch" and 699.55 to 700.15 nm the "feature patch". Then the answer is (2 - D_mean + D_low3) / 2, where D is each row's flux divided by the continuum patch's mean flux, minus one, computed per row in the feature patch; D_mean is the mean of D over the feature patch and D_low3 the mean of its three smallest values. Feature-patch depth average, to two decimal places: 0.94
